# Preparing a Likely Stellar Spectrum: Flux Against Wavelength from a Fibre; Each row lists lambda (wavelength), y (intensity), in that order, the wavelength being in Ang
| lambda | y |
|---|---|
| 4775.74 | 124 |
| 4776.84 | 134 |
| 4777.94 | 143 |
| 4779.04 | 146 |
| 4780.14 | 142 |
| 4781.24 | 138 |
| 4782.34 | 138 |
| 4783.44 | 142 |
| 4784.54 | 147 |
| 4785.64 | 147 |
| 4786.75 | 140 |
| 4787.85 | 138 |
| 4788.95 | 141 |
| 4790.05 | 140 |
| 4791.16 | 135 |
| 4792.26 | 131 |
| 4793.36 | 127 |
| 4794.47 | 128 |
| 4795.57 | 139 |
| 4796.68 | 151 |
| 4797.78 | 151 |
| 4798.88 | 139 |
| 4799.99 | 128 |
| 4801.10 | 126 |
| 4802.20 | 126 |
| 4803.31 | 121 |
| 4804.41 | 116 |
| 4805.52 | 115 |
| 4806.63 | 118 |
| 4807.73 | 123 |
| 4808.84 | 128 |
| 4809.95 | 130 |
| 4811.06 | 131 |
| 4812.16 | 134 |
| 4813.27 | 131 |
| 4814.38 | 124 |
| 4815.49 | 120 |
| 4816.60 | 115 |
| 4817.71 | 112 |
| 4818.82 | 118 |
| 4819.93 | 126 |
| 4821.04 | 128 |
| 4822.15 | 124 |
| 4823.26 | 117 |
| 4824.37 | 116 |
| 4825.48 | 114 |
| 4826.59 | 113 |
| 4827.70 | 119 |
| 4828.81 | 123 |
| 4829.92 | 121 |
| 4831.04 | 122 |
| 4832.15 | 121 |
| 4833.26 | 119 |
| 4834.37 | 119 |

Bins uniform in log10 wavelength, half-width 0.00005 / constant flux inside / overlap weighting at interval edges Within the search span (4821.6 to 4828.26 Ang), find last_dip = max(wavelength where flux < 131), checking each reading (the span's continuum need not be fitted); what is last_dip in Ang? 4827.70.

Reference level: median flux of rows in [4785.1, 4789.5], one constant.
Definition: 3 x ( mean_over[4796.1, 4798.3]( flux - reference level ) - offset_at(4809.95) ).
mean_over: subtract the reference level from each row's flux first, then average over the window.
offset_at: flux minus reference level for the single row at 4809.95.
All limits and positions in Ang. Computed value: 63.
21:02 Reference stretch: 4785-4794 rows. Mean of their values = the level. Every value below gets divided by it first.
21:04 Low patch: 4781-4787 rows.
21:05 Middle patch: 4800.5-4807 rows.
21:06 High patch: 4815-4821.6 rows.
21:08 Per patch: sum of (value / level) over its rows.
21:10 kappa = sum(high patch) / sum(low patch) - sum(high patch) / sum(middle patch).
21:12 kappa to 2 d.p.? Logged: -0.15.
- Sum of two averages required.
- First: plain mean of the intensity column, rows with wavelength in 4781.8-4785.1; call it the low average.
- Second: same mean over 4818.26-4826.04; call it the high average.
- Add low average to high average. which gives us 263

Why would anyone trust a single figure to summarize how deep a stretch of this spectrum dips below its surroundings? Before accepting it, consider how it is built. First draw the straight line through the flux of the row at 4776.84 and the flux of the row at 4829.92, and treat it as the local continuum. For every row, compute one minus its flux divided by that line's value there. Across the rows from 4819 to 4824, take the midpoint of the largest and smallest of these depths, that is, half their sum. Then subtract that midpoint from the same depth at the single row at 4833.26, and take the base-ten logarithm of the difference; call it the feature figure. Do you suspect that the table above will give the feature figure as -2.2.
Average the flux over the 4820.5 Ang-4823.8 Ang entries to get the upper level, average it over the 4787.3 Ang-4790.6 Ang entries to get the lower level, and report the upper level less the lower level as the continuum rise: -17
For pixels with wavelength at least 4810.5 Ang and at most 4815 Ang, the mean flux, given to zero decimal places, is 130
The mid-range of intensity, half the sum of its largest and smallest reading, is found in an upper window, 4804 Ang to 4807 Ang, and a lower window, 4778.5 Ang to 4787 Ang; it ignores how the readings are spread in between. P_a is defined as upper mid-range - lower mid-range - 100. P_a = -126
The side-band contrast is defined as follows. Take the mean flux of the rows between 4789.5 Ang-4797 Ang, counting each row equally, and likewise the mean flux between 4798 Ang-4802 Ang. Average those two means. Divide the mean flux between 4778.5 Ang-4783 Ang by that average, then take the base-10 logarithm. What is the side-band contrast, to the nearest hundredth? 0.02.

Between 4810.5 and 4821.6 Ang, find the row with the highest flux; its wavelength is 4812.16 Ang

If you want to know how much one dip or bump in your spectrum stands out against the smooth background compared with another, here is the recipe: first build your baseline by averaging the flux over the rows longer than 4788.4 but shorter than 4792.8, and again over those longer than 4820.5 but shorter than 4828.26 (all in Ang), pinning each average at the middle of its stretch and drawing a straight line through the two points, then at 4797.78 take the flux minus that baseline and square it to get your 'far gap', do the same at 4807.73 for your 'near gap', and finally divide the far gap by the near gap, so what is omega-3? 15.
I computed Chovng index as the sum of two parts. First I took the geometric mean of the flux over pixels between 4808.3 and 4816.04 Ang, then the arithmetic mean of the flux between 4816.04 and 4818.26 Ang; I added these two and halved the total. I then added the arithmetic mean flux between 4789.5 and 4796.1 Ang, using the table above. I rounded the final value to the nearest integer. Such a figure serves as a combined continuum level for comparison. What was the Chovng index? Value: 254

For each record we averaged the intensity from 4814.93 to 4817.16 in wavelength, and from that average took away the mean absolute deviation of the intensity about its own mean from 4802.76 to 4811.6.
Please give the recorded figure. 112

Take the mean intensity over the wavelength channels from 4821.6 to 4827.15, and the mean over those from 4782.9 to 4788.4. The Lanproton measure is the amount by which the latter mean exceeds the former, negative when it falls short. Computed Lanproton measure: 26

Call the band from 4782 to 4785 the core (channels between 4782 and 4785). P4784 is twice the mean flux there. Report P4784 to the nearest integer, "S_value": 285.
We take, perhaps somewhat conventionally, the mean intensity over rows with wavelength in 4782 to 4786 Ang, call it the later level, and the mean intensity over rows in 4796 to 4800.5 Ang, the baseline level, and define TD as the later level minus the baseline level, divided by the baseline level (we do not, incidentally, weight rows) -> 0.01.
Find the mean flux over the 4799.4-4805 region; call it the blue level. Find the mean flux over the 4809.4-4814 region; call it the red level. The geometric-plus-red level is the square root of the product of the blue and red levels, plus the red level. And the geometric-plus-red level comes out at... 259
